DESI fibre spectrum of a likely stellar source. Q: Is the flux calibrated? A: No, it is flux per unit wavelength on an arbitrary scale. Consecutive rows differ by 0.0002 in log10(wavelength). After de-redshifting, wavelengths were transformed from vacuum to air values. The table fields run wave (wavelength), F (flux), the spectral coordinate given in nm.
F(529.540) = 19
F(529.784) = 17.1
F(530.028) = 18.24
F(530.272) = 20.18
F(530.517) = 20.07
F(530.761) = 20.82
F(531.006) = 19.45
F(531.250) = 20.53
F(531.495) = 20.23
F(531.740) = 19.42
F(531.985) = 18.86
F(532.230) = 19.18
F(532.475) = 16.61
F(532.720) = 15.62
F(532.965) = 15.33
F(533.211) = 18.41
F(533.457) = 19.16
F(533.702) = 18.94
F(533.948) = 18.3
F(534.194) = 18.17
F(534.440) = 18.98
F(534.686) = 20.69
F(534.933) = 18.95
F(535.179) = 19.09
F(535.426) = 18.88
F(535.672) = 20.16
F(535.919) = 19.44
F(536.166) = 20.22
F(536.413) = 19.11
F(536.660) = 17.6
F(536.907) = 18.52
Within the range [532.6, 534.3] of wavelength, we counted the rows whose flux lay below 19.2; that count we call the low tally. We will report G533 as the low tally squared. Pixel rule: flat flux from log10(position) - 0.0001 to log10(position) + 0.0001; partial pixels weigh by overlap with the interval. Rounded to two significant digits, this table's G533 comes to 49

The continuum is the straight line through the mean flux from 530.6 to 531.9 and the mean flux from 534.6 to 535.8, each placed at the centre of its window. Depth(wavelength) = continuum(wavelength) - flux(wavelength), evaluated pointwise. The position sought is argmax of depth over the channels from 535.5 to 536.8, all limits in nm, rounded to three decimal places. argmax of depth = 536.660 nm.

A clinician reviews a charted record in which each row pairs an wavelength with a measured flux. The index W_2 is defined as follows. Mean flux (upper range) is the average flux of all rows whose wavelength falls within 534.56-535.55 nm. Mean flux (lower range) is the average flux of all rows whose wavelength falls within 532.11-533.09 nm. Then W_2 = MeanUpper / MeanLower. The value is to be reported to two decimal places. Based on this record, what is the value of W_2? 1.16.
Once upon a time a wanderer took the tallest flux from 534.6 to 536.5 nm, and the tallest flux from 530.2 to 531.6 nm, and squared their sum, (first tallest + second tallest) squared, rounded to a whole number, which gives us 1723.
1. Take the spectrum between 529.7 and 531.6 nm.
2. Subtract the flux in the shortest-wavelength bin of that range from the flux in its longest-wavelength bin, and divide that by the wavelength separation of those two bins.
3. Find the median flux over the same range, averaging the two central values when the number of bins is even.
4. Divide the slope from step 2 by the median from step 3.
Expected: 0.091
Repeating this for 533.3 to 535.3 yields -0.002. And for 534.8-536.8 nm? -0.041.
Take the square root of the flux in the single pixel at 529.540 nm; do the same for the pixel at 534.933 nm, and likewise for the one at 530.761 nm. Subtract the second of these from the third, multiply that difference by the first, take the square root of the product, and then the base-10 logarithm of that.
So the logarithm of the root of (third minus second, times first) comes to 0.0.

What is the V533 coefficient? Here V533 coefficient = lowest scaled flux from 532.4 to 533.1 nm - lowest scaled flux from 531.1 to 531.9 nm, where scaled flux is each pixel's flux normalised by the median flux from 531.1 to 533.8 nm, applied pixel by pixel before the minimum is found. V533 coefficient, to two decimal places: -0.22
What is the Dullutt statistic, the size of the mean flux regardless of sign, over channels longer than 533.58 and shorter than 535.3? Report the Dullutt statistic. 19.0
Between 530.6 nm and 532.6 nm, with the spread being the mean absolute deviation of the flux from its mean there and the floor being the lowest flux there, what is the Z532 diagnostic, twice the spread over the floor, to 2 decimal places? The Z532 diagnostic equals 0.11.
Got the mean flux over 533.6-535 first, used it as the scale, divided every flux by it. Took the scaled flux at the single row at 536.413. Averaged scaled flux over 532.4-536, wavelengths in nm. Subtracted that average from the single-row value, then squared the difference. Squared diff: 0.0012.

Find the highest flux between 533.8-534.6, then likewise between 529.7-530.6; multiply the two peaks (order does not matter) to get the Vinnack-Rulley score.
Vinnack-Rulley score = 383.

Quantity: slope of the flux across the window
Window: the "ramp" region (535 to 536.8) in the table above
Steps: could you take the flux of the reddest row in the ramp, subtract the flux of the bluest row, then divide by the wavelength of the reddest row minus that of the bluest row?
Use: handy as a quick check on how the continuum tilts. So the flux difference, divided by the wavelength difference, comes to -1.0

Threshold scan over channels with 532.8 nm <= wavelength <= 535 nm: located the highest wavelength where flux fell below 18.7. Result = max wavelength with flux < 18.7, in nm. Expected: 534.194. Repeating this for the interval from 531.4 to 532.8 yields 532.720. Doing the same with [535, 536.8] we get 536.660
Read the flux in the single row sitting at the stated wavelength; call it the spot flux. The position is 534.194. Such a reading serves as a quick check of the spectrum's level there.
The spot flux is 18.17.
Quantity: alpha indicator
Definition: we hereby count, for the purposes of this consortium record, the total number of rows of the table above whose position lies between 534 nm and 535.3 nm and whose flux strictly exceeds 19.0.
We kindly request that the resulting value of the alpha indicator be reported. 2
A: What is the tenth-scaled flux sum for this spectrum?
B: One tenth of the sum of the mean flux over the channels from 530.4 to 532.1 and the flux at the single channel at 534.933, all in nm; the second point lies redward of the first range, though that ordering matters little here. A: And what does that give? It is 3.89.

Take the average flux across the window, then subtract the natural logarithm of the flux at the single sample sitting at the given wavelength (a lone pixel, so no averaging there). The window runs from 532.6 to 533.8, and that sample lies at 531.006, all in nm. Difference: 14.5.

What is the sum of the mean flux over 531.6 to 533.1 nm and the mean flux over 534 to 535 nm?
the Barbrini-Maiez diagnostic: 36.7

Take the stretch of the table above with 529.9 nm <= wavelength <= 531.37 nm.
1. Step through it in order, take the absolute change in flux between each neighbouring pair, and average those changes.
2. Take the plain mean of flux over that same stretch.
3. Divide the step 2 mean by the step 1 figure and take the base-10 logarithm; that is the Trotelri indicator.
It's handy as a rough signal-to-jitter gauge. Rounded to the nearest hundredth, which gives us 1.28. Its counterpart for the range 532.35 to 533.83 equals 1.21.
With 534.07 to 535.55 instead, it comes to 1.32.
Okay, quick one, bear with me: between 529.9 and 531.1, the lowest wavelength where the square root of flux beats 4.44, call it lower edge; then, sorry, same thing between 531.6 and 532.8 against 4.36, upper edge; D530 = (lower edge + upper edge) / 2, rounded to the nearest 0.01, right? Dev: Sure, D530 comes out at 531.01 nm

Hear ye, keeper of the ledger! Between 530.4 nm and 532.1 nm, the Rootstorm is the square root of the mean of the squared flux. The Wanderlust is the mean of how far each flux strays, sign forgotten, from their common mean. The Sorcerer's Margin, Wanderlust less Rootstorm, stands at -19.3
